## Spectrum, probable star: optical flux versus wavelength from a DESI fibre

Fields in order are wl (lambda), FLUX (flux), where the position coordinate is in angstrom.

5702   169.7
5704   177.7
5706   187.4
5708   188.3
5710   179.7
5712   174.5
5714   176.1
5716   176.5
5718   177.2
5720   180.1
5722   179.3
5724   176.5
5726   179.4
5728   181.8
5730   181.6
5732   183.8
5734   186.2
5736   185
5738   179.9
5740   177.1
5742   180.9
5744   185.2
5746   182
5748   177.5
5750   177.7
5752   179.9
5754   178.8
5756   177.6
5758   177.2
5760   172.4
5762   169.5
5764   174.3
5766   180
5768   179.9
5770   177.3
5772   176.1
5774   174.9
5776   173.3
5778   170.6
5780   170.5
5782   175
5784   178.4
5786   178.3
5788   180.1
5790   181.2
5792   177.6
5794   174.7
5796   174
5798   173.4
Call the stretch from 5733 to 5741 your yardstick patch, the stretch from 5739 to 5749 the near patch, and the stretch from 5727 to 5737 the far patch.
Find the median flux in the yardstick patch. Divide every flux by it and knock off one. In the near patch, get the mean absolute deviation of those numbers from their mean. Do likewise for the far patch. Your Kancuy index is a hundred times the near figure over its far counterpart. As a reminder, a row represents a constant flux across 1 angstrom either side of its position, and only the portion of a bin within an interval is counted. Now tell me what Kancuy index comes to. 164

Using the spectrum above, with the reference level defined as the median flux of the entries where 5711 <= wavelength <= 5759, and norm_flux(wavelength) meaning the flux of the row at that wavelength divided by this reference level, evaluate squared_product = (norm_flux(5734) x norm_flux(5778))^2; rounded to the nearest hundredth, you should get 0.98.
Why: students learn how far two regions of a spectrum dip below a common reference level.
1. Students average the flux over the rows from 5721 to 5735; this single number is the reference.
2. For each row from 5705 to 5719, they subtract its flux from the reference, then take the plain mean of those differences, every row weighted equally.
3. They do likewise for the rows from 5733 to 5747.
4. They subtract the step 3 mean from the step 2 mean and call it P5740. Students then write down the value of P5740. 2.4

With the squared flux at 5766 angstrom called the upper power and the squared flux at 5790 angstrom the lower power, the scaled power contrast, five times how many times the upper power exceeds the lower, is 4.93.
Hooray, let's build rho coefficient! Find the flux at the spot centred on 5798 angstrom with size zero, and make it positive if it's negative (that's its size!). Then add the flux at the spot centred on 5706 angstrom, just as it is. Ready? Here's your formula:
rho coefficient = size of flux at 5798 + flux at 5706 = 361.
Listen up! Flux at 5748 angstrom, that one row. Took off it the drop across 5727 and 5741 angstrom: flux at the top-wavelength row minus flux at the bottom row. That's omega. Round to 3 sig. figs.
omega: 182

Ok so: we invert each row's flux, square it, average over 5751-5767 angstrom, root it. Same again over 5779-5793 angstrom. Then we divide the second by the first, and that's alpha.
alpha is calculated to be 0.994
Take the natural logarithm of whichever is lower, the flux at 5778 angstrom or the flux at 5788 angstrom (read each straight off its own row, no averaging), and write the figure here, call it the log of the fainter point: 5.14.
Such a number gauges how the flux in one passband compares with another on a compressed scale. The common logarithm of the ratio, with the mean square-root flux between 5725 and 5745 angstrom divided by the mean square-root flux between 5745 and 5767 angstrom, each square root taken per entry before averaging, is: 0.0062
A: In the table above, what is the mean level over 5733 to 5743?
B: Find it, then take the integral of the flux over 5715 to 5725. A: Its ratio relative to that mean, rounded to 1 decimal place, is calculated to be 9.8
